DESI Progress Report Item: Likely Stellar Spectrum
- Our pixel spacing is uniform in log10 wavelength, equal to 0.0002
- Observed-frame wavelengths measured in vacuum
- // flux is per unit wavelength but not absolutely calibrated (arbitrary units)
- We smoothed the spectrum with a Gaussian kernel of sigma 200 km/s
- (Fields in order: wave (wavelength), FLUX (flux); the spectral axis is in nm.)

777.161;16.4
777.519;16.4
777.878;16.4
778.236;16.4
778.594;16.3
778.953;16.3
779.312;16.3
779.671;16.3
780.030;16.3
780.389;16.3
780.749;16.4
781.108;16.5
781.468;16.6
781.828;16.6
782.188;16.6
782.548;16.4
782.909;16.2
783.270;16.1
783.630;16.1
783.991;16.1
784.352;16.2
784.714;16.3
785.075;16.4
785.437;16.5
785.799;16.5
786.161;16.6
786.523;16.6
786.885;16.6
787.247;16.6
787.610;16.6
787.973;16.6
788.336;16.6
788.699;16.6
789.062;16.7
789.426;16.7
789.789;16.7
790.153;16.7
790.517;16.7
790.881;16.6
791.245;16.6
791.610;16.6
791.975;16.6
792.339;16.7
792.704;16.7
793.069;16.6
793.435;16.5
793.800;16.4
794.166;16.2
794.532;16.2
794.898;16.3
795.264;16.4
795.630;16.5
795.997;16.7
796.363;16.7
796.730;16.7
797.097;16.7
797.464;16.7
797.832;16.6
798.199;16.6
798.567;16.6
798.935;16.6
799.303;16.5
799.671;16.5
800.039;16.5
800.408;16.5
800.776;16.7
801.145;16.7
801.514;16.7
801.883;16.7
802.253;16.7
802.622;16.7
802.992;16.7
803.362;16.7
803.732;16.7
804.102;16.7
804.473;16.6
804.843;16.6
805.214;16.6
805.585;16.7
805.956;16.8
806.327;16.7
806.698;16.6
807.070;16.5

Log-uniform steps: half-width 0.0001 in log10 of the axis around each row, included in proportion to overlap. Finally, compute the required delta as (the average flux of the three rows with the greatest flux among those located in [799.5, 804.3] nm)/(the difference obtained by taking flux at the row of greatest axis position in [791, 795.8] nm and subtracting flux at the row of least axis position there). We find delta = -167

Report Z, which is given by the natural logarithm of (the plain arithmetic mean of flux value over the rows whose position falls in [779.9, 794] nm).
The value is 2.80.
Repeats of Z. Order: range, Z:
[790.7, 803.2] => 2.81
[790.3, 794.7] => 2.81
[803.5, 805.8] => 2.81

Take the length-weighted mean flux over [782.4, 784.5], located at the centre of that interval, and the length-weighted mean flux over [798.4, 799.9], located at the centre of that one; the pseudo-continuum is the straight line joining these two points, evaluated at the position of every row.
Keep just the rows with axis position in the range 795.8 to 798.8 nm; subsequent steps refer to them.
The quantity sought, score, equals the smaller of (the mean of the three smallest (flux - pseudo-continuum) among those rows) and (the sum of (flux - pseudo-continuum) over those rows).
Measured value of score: 0.07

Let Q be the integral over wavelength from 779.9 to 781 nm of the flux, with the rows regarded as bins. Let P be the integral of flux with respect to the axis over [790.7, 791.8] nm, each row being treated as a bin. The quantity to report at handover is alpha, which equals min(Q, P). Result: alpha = 18.0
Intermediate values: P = 18.25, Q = 18.0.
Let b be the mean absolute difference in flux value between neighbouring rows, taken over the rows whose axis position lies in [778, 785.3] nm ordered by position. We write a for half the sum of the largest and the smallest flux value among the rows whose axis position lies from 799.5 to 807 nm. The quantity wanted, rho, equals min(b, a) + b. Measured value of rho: 0.126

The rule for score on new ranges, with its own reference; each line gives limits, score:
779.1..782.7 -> 0.20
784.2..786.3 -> 0.09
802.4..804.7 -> 0.00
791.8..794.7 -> -0.17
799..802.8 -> -0.07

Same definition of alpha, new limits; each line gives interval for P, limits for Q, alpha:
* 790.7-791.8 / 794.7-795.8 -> 18.0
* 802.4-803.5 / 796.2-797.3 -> 18.4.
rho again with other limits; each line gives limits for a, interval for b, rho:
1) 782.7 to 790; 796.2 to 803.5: 0.042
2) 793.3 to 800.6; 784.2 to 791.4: 0.063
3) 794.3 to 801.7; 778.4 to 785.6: 0.126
